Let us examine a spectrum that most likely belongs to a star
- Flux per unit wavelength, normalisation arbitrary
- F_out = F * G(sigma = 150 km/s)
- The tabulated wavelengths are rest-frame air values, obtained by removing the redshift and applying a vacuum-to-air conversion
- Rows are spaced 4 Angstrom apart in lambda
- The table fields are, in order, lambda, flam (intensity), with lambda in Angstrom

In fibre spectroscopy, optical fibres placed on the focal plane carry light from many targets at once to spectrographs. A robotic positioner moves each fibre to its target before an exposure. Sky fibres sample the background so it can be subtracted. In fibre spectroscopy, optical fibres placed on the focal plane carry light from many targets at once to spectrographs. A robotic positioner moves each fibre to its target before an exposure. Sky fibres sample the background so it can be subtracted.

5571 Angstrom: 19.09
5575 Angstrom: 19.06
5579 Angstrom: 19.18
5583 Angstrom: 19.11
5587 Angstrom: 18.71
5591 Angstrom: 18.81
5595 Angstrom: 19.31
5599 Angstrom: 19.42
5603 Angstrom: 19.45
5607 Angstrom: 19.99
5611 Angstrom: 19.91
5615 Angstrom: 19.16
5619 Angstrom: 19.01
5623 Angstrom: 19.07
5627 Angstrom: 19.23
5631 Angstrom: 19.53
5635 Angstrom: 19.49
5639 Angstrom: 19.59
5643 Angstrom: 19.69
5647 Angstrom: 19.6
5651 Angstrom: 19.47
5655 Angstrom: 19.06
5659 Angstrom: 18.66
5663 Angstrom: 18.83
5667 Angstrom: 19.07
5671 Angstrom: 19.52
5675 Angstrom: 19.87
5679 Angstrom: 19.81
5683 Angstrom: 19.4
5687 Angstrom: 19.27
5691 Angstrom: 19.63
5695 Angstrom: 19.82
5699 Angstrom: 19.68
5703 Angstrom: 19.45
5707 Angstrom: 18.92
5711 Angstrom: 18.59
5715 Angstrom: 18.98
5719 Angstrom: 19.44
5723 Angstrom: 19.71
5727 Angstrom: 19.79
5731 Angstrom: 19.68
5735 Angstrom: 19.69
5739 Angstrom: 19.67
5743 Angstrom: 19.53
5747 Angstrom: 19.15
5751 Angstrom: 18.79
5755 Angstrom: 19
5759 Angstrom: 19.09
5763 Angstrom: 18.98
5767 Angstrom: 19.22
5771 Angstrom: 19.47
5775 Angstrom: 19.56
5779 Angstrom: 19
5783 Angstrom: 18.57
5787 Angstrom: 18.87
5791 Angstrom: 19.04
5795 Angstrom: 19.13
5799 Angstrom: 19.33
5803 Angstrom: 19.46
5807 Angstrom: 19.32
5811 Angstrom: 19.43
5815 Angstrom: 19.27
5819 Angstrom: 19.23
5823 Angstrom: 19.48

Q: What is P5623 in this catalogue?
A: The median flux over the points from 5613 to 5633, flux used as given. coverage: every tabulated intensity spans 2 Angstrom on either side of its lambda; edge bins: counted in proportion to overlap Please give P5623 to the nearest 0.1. 19.2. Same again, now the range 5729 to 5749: 19.7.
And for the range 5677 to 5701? 19.7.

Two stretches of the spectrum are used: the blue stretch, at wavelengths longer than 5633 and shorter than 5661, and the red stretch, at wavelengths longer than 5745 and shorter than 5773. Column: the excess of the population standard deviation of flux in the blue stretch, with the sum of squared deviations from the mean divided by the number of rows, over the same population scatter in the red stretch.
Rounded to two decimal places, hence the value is 0.15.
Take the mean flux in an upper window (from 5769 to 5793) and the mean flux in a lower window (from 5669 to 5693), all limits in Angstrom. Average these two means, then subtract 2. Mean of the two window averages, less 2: 17.3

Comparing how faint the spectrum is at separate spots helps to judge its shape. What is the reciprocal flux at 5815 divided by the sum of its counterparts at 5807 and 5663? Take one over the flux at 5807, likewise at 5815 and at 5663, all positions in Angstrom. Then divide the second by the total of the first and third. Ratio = 0.495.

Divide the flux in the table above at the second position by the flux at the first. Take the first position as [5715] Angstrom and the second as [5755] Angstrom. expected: 1.00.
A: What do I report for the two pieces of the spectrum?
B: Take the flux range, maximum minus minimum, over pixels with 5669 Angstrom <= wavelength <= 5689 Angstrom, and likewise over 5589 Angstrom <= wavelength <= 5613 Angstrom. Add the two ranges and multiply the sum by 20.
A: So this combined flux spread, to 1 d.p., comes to 35.6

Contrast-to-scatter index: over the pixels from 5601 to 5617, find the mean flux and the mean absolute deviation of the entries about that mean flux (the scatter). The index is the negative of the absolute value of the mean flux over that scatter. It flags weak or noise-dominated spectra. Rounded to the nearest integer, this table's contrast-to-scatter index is -61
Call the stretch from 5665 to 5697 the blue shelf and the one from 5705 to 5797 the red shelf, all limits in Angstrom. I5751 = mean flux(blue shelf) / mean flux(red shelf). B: 1.02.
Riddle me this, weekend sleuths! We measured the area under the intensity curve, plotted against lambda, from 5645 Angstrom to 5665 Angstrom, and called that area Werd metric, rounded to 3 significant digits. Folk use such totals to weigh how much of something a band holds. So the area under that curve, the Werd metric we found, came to 382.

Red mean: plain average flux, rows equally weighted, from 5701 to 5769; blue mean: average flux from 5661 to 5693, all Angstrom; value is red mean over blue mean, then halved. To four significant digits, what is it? 0.4961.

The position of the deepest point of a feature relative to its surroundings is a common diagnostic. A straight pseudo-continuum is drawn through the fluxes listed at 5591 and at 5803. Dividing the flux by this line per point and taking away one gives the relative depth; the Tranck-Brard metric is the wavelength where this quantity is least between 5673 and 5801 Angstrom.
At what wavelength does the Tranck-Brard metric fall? 5783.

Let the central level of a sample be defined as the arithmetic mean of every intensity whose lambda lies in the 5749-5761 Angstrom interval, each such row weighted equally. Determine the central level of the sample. 19.0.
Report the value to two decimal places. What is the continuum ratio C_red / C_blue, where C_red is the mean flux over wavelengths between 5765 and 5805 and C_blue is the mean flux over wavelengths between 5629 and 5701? 0.99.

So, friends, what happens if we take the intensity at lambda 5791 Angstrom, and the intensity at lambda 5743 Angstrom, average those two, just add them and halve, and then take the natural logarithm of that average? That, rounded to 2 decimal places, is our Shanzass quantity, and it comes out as 2.96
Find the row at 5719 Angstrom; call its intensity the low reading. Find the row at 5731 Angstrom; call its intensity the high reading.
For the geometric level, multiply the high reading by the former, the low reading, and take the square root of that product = 19.6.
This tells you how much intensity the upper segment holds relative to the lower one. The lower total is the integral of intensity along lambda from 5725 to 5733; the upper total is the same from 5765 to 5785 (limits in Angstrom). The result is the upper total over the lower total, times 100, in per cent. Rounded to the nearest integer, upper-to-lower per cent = 243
